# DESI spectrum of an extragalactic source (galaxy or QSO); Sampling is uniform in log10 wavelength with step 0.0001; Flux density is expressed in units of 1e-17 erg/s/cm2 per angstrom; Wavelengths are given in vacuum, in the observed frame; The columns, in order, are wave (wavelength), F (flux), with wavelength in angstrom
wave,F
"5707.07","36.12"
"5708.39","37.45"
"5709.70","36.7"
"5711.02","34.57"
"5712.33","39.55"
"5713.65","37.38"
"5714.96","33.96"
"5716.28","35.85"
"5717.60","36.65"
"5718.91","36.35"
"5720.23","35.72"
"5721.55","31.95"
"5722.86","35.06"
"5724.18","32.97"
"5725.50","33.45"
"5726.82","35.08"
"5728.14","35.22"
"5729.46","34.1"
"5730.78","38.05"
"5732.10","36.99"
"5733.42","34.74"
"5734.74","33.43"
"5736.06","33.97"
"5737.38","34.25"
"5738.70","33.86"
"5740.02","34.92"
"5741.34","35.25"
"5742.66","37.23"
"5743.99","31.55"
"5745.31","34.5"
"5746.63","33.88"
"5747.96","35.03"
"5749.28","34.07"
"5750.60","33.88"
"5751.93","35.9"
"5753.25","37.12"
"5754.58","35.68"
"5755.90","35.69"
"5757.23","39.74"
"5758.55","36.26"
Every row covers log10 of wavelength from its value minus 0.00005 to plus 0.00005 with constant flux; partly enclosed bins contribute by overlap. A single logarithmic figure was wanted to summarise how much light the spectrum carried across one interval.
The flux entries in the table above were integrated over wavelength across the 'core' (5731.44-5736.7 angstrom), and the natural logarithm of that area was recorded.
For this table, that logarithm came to 5.2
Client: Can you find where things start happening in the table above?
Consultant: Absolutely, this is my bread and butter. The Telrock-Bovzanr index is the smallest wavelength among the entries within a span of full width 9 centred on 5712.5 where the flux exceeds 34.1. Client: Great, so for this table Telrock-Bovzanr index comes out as 5708.39 angstrom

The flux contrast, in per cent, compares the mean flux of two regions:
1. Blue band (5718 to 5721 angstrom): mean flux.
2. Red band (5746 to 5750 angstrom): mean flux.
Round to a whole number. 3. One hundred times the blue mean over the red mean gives 105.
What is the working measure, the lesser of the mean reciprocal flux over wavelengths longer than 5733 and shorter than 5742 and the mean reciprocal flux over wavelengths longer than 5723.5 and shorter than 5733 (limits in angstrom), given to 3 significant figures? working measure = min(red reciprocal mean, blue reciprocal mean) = 0.0285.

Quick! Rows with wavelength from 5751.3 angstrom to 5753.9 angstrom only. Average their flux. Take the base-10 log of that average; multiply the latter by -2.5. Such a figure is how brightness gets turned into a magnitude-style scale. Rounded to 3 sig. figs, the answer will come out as -3.91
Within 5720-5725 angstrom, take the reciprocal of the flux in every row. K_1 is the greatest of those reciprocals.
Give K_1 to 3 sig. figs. 0.0313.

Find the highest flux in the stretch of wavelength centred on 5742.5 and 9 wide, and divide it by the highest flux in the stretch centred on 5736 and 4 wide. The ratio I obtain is 1.09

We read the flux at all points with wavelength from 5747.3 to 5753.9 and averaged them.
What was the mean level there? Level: 35.2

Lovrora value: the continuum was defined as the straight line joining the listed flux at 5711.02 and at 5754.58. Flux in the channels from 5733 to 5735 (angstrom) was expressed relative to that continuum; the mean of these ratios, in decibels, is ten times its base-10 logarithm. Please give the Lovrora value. -0.13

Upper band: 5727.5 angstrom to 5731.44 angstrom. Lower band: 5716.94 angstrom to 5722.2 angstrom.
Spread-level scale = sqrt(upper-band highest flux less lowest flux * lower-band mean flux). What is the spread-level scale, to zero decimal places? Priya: 12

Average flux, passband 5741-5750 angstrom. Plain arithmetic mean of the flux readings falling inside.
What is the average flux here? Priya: 34.5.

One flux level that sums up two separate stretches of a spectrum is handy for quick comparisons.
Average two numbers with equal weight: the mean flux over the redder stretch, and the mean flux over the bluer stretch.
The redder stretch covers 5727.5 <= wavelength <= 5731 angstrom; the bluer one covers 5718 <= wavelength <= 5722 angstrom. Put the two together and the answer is 35.2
